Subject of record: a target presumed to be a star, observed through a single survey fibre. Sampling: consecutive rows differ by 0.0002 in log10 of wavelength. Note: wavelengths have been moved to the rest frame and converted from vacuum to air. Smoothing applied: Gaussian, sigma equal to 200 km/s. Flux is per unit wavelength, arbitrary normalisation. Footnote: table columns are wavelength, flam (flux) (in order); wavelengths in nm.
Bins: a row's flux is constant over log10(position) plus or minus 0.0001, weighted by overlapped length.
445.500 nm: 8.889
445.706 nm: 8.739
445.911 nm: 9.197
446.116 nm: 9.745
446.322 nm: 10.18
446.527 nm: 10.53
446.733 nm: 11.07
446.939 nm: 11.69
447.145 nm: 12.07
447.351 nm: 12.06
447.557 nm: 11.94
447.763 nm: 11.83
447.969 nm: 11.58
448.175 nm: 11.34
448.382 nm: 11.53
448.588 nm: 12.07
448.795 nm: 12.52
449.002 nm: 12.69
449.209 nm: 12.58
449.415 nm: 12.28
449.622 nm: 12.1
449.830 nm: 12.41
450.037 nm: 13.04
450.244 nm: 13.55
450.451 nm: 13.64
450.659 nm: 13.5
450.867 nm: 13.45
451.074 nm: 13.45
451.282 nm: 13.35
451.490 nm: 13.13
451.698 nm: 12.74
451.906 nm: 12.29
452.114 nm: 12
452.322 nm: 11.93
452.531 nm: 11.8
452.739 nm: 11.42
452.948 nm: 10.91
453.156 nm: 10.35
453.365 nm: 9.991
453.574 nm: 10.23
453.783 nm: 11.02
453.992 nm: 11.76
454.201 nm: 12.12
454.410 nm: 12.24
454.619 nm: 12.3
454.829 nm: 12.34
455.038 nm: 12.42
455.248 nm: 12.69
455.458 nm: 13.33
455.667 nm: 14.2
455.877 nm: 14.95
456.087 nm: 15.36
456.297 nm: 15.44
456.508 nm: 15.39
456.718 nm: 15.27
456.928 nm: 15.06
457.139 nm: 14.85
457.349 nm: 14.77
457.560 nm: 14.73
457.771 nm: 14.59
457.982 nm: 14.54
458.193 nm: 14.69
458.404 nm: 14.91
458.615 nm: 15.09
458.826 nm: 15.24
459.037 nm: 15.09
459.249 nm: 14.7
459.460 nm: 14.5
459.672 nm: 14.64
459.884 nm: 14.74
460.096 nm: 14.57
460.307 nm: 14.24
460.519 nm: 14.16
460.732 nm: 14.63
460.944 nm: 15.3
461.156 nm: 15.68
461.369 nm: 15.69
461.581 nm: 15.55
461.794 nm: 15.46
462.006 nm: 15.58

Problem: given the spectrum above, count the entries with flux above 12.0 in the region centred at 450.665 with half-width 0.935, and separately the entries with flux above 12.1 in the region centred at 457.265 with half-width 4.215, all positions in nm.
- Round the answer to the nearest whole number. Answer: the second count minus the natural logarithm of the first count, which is 33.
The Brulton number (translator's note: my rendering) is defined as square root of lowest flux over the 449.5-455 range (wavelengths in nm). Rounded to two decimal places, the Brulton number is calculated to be 3.16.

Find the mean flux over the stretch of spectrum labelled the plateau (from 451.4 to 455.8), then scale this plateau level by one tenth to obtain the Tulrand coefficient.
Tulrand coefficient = 1.20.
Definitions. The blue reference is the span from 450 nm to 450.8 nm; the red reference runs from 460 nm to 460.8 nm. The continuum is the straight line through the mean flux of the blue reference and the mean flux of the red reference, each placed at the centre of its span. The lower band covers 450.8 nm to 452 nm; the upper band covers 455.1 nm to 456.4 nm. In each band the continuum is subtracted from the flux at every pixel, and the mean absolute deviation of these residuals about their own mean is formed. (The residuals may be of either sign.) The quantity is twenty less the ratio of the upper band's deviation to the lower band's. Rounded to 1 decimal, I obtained 17.7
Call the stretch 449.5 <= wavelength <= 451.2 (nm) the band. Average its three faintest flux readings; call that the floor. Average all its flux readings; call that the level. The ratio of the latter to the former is 1.05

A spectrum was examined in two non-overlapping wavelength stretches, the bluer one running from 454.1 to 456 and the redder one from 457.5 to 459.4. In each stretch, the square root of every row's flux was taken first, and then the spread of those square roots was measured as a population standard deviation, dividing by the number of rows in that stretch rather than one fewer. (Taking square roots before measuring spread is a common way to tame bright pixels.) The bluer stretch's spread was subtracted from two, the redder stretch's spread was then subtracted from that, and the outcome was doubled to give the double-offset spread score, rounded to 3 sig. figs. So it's 3.68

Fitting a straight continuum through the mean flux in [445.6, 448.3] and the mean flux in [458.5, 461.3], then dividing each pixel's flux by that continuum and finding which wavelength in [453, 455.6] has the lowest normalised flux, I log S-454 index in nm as 453.365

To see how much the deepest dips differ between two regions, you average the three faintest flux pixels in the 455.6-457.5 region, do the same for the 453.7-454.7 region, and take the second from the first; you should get 3.0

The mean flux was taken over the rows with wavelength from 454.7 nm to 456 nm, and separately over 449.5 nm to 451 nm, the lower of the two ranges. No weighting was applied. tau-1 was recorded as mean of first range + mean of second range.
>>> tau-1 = 26.4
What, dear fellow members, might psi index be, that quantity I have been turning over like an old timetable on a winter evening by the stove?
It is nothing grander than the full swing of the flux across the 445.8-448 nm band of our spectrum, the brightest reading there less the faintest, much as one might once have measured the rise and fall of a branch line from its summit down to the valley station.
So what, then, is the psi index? 2.9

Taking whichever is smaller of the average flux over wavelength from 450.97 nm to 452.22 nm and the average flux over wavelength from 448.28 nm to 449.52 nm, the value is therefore 12.3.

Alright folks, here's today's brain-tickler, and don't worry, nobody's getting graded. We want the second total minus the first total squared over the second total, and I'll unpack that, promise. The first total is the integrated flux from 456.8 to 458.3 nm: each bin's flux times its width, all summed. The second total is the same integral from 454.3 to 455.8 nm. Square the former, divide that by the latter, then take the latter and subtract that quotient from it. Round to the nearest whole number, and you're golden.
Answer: -6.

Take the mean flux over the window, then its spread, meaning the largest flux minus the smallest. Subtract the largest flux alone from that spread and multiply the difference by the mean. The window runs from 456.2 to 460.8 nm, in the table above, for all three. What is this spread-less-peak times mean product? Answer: -210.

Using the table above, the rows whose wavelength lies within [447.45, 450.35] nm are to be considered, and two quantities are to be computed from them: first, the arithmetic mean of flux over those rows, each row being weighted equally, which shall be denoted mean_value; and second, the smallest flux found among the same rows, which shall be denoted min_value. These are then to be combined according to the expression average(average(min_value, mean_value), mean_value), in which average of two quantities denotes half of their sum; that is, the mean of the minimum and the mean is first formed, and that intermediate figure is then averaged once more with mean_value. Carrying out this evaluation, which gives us 12.0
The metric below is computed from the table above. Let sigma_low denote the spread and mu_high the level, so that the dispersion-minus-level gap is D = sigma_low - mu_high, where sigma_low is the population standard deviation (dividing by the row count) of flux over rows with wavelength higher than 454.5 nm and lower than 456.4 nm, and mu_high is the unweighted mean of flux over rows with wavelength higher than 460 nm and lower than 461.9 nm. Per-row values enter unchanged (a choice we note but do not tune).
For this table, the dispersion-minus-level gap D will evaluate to -13.78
